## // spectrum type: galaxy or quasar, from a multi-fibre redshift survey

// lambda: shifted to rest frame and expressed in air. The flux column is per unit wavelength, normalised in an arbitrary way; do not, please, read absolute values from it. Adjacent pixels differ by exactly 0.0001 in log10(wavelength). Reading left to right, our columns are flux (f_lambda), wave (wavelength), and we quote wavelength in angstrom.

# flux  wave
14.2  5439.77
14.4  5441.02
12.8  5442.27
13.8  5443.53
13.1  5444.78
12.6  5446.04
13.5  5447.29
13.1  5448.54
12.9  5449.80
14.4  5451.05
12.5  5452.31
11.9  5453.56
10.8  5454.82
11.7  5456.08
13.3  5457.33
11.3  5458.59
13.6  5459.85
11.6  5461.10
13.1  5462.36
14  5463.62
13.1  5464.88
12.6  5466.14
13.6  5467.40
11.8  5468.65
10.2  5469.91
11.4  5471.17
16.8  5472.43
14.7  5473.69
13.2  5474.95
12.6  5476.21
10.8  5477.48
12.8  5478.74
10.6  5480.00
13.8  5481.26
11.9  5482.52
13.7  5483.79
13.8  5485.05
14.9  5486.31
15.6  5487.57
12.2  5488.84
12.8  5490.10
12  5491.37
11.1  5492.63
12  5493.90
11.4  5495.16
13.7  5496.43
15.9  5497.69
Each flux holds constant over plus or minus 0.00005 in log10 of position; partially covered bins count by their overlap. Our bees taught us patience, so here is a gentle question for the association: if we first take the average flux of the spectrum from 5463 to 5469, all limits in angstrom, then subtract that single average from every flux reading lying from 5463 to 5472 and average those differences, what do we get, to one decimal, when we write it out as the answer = -0.6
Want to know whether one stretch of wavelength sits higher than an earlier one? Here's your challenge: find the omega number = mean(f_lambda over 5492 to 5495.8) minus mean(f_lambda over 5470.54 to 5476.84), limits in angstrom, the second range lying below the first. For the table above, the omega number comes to -2.2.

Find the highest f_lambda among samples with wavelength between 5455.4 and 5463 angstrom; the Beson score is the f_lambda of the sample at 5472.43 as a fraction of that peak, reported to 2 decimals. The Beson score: 1.24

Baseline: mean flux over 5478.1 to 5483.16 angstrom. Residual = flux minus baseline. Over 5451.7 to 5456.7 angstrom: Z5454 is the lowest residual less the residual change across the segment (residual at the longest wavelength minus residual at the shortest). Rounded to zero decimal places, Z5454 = -1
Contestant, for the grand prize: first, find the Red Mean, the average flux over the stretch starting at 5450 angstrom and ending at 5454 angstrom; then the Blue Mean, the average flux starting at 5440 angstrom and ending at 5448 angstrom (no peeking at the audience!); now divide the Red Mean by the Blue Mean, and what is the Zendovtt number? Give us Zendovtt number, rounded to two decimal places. 0.97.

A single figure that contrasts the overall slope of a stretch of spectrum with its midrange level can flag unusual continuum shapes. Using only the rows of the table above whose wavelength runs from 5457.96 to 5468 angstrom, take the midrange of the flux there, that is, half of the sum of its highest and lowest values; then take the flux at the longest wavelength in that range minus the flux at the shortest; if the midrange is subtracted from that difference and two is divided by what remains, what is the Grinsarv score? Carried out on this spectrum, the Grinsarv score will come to -0.19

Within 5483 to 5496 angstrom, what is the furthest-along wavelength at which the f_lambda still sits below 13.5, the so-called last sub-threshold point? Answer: 5495.16 angstrom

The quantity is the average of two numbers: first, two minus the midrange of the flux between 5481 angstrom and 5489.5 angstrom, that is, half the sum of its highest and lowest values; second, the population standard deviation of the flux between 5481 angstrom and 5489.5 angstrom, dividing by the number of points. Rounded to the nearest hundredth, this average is -5.26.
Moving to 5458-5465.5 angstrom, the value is -4.83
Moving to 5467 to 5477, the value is -4.79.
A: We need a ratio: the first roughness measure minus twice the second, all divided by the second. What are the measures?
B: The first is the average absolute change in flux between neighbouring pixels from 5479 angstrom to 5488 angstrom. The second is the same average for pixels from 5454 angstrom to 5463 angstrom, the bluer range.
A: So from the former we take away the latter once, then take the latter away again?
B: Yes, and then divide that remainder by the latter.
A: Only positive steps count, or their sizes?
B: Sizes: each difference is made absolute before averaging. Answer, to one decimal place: -1.1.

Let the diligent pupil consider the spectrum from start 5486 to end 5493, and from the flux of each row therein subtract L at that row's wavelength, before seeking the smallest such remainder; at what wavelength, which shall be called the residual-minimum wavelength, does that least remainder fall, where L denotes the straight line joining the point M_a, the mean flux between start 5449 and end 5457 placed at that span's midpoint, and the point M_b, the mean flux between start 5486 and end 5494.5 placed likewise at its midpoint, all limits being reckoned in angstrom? 5492.63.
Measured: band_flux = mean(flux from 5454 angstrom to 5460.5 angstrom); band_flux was 12.1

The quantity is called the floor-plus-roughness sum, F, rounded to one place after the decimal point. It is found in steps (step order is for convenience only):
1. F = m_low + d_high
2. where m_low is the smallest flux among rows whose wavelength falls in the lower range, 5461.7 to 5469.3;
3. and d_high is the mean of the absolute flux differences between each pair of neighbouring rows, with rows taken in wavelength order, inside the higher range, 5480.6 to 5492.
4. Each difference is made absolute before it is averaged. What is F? 13.1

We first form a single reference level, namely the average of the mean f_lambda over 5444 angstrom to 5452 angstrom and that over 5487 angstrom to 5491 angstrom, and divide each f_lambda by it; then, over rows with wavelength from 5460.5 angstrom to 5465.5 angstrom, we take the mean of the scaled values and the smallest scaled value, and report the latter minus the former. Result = -0.101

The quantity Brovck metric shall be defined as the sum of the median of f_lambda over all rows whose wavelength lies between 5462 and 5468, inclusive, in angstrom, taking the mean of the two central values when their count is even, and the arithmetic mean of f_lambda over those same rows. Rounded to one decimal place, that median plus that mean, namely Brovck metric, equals 26.4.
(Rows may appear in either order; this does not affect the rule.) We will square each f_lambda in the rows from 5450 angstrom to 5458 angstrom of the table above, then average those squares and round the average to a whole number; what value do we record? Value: 156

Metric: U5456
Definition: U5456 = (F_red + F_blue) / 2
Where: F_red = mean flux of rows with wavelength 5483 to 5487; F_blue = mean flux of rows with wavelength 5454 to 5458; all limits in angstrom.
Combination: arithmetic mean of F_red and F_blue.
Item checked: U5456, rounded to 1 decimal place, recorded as 13.0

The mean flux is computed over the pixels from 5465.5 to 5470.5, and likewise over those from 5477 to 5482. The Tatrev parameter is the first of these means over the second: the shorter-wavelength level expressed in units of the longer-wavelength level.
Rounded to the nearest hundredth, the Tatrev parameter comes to 1.00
